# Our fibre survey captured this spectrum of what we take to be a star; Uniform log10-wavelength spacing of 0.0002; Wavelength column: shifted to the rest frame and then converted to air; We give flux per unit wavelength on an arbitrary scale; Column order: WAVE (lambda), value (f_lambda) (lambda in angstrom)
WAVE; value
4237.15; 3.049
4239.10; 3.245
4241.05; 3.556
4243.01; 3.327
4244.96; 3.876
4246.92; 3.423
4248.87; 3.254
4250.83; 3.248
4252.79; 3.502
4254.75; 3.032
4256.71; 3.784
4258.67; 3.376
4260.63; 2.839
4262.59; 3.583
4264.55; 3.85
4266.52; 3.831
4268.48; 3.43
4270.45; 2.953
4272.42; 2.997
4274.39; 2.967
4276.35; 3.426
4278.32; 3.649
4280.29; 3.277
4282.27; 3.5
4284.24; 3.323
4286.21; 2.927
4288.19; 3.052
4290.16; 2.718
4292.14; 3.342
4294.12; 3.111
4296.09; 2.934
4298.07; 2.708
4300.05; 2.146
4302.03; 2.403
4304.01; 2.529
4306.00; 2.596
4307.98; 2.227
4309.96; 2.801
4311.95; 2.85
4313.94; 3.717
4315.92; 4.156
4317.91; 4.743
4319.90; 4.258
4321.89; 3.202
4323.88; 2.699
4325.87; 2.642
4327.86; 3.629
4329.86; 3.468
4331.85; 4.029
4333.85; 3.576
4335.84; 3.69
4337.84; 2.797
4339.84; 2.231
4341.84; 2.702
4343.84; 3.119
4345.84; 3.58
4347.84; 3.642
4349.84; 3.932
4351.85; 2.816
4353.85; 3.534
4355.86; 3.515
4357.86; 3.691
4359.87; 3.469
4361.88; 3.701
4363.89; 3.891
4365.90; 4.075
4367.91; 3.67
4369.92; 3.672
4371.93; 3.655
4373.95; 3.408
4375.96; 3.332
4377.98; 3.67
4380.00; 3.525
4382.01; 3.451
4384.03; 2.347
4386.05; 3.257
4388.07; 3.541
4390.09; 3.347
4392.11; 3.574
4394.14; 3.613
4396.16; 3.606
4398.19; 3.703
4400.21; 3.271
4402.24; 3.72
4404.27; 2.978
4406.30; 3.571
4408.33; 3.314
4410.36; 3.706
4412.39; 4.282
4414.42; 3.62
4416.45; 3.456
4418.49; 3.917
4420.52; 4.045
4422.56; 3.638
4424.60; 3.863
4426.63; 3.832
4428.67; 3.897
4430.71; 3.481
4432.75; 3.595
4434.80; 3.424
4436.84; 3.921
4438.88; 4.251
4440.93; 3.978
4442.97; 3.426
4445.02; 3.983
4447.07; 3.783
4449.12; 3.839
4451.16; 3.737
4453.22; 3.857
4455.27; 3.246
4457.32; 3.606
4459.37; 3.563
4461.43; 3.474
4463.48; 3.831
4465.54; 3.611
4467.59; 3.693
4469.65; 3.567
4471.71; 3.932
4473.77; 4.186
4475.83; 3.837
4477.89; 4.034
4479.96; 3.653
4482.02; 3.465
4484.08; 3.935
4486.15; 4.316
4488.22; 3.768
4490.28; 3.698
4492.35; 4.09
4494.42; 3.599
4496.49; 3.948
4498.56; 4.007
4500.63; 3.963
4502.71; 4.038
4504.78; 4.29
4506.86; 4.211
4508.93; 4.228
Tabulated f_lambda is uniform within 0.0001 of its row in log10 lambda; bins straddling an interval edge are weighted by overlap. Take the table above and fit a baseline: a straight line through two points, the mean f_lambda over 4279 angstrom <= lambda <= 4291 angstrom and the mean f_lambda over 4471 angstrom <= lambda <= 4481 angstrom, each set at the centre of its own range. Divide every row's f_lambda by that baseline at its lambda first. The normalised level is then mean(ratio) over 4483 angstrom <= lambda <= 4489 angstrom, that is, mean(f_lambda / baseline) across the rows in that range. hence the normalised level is 1.01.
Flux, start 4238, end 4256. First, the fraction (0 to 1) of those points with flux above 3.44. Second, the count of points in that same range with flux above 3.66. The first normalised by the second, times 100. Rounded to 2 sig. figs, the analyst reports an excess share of 33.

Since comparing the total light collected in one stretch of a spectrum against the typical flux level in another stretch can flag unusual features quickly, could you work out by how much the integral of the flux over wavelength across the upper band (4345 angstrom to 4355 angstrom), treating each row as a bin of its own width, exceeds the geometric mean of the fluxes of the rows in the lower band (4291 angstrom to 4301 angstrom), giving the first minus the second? 32.2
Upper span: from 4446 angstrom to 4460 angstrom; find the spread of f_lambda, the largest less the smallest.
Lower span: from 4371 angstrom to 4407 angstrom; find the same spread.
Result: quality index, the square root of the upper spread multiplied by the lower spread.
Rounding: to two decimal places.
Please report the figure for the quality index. 0.92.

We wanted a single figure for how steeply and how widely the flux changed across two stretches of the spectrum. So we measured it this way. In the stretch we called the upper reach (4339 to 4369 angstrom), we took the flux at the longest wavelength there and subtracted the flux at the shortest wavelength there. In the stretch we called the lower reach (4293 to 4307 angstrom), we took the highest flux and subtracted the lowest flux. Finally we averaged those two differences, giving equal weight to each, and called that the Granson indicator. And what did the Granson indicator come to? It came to 1.2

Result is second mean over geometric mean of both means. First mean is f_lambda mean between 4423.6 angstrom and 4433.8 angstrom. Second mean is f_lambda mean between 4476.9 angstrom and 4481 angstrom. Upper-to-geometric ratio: 1.01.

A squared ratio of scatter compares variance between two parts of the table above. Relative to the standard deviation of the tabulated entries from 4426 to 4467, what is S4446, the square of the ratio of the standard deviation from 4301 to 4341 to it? 9.1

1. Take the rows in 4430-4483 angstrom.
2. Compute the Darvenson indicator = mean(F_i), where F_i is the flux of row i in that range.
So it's 3.7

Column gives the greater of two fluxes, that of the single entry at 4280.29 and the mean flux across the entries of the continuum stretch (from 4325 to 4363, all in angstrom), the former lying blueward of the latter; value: 3.36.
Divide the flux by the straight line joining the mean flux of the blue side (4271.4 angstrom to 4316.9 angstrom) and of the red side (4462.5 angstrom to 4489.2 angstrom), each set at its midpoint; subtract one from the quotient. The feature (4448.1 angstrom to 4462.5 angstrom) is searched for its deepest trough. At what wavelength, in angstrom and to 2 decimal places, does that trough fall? 4455.27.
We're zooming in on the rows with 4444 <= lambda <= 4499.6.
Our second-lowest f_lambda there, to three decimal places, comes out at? 3.465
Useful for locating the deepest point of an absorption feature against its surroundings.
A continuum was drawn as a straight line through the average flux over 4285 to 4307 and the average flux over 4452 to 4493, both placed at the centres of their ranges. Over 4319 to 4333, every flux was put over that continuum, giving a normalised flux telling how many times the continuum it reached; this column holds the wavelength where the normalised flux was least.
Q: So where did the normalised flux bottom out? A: 4325.87 angstrom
